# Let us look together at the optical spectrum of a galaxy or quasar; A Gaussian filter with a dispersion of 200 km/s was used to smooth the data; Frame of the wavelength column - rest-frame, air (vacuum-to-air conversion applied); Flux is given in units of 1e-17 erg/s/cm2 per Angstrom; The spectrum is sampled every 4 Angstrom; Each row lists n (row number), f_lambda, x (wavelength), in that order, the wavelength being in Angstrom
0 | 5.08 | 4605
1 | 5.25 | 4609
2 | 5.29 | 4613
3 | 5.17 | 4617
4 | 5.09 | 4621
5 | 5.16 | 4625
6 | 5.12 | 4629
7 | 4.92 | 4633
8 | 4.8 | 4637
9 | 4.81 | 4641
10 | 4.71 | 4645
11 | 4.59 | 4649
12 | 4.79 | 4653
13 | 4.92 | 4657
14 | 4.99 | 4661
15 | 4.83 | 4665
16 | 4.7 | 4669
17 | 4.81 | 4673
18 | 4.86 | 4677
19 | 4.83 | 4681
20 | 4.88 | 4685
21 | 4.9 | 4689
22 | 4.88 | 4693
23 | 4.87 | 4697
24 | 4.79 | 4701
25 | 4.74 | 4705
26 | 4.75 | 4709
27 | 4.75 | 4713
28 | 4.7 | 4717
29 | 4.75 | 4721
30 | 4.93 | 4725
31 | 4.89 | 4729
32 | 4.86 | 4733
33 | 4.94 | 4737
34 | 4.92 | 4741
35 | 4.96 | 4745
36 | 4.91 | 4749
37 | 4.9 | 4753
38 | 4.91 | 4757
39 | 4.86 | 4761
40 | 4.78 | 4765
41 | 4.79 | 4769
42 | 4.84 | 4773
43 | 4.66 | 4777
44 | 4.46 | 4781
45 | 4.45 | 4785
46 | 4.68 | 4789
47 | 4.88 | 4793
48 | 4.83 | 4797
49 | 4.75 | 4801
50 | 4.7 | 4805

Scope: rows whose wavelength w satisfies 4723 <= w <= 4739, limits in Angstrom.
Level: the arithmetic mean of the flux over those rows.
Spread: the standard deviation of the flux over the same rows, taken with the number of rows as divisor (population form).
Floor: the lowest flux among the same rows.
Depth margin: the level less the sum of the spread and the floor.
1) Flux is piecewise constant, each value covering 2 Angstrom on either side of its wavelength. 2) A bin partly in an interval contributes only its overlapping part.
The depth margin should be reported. 0.01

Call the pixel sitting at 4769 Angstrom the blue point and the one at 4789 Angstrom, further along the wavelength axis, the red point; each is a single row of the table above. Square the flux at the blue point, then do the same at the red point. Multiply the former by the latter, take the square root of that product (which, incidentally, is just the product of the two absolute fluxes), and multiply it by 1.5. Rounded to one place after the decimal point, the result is 33.6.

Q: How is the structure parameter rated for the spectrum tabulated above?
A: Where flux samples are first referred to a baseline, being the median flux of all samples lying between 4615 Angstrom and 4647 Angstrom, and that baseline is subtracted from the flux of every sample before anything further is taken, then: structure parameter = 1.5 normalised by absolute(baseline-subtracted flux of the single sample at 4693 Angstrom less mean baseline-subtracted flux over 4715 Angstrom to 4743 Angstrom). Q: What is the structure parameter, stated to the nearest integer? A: 62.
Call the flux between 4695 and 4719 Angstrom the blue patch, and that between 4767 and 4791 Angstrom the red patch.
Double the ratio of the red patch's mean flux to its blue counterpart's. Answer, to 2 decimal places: 1.95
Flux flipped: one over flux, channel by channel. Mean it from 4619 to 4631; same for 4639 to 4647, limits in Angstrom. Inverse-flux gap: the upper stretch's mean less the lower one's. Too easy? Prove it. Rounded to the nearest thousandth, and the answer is 0.015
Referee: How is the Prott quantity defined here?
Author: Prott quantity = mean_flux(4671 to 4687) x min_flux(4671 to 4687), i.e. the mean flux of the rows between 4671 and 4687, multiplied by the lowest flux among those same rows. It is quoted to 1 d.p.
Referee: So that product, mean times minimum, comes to 23.3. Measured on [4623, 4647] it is 23.2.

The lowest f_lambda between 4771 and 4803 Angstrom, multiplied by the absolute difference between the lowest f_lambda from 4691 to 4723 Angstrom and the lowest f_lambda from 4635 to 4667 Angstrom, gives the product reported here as 0.49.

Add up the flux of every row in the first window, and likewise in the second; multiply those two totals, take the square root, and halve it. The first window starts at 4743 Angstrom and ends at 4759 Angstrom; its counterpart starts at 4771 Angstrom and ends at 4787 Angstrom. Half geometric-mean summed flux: 9.52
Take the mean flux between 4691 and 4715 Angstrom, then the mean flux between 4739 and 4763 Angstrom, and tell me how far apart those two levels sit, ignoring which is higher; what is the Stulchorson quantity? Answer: 0.11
